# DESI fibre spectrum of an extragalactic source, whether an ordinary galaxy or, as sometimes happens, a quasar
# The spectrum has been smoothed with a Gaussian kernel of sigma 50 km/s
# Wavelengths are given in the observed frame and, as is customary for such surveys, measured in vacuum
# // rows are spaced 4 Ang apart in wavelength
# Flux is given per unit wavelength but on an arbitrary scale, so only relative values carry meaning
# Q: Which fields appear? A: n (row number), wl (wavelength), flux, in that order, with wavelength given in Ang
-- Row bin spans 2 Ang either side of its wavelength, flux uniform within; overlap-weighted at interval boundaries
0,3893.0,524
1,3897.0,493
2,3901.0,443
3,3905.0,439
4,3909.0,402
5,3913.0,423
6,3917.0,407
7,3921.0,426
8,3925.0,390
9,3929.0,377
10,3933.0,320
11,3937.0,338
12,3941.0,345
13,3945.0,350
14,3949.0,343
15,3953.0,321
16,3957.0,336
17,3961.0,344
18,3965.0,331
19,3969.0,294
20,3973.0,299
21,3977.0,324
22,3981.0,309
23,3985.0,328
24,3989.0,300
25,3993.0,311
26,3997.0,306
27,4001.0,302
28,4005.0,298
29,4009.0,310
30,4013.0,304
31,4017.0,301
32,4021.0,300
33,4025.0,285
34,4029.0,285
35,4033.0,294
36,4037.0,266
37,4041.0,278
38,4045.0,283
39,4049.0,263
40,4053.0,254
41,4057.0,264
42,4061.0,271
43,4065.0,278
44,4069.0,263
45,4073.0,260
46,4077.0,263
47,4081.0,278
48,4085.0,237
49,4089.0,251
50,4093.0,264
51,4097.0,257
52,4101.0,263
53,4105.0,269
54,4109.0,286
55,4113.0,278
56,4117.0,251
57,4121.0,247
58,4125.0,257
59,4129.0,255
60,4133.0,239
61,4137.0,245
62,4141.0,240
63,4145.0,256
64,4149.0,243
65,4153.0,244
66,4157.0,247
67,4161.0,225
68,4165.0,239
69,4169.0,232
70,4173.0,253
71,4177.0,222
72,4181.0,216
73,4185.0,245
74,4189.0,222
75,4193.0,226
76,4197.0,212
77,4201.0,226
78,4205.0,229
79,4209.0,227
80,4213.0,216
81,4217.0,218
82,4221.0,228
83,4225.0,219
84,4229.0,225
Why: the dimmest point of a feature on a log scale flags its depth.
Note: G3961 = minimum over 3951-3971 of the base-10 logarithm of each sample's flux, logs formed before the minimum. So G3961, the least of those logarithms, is 2.47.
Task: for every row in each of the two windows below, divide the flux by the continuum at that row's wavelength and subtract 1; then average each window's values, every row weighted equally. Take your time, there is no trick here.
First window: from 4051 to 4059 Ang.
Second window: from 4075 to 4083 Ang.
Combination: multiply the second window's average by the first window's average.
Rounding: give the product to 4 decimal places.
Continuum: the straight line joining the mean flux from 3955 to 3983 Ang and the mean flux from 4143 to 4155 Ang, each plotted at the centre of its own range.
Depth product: 0.0017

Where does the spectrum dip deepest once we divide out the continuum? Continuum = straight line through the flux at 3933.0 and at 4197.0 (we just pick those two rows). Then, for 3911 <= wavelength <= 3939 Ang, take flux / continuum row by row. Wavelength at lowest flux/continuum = 3933.0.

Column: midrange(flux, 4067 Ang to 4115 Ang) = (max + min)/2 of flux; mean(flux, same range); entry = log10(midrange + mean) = 2.72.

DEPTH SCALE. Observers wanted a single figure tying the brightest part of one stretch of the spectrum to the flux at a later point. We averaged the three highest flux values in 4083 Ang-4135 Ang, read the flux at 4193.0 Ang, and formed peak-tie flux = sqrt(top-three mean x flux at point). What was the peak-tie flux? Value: 251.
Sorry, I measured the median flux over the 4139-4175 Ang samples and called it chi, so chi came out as 243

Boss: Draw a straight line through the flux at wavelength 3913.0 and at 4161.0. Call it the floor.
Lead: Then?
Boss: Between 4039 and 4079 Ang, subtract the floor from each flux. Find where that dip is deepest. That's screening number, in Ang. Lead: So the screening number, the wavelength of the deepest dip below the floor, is 4053.0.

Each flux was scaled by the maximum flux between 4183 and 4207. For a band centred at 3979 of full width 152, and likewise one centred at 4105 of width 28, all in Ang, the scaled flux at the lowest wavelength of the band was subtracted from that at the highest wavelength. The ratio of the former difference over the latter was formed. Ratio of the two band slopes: 14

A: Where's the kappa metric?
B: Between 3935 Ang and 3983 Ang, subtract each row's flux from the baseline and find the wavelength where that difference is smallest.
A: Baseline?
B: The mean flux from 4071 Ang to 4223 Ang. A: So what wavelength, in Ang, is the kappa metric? 3945.0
